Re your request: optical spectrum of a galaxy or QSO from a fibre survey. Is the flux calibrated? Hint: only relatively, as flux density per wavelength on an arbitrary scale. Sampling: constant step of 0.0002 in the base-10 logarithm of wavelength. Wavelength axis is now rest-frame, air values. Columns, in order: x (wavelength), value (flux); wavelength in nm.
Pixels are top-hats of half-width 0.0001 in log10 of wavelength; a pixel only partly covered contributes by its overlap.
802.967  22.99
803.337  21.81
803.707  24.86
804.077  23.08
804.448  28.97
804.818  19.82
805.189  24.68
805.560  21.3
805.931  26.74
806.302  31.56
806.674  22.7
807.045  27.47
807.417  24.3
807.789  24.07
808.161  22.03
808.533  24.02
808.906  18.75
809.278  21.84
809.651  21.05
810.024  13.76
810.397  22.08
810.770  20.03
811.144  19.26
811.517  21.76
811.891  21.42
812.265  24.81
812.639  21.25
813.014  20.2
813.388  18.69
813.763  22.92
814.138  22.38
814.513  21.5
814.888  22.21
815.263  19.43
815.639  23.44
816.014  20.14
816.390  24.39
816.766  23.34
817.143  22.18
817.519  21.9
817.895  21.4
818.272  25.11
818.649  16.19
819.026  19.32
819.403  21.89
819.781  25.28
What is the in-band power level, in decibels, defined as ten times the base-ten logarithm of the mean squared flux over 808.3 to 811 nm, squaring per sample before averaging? 26.2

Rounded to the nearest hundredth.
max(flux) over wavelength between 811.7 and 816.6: 24.81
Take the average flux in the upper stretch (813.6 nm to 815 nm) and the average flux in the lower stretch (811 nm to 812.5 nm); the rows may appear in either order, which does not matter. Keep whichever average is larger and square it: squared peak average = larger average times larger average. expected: 495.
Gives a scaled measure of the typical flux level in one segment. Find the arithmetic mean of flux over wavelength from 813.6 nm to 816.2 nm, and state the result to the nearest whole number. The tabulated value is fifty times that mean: 1086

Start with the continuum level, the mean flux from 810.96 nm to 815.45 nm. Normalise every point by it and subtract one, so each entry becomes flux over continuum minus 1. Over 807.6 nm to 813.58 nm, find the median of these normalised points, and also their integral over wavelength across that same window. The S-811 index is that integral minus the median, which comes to -0.11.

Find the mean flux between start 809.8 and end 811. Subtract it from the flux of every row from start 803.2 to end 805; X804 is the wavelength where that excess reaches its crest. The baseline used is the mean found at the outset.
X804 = 804.448 nm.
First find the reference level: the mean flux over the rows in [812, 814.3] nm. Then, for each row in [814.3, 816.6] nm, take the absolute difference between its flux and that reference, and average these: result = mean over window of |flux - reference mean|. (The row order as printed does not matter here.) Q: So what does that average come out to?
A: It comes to 1.5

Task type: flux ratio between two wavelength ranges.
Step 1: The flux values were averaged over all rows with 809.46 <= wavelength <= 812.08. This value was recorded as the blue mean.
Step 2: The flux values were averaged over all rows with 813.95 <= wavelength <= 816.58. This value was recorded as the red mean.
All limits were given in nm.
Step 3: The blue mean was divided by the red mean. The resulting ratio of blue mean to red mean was 0.91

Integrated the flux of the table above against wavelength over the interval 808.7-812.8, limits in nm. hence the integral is 84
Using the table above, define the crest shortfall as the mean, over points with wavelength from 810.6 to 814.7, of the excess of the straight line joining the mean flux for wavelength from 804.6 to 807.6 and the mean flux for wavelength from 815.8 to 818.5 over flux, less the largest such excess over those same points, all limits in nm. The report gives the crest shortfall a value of -2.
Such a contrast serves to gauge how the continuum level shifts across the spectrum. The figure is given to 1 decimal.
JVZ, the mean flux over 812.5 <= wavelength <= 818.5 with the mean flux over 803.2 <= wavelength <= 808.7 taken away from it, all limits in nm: -2.6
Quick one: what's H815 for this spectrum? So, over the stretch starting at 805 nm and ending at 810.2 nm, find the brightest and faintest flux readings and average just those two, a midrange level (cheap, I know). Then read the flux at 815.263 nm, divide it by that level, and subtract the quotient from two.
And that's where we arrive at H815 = 1.14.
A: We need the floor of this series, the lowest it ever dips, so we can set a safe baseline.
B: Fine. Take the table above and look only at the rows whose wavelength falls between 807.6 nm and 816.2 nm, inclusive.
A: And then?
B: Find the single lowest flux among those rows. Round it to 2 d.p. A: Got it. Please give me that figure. 13.76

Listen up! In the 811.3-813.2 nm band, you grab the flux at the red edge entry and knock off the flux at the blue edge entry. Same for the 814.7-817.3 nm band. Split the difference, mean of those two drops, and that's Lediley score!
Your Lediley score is -0.8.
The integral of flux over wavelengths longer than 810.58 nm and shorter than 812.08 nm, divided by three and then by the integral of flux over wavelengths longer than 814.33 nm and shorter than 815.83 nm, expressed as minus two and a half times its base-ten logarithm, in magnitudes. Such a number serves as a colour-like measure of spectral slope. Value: 1.25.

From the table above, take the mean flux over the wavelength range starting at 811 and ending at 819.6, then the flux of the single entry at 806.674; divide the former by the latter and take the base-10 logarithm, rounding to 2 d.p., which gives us -0.02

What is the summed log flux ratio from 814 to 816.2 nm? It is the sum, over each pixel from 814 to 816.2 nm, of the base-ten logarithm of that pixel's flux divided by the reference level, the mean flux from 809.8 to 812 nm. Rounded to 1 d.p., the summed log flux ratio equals 0.2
